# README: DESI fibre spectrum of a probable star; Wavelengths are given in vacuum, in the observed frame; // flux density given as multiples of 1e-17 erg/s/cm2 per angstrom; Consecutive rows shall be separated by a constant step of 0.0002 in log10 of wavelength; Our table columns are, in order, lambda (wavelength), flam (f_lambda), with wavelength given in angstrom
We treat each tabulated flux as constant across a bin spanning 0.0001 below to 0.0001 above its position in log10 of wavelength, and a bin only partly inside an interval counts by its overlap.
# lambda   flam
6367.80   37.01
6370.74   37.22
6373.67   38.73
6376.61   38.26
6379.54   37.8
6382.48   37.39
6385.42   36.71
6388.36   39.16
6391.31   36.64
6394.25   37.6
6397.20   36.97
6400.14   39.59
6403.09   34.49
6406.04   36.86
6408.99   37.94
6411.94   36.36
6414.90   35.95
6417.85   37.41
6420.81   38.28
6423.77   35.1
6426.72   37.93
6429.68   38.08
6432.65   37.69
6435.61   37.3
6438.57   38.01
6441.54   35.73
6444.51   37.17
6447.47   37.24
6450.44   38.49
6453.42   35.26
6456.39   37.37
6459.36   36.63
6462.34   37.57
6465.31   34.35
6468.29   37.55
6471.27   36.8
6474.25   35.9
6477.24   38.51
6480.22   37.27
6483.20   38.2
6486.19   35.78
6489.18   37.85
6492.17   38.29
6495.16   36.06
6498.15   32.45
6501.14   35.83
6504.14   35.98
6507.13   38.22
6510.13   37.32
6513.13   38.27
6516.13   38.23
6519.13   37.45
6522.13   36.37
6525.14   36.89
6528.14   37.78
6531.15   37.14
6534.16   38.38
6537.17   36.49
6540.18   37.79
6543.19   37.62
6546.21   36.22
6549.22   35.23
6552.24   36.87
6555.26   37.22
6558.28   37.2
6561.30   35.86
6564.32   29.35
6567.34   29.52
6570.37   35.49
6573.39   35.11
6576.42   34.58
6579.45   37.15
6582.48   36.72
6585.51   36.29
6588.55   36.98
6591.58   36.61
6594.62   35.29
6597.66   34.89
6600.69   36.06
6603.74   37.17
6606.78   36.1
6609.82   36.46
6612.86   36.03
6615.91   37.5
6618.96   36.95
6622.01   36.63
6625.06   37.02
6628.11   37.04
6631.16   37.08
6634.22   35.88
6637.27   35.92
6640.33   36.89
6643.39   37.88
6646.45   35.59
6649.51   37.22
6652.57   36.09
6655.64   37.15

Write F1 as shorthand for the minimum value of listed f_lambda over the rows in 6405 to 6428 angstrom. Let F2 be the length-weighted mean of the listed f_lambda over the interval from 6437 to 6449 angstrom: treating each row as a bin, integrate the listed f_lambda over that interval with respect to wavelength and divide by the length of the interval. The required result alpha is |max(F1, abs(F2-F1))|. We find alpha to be 35.1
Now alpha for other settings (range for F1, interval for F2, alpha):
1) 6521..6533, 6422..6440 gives 36.4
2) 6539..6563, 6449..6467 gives 35.2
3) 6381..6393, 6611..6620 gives 36.6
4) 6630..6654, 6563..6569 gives 35.6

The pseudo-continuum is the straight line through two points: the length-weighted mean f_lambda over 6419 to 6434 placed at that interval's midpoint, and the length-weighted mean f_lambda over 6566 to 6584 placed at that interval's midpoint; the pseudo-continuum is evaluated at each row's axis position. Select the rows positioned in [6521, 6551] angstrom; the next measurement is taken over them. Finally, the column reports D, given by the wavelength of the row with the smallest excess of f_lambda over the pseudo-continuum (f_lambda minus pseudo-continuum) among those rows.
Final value 6549.22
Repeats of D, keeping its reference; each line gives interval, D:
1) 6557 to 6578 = 6564.32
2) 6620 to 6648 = 6646.45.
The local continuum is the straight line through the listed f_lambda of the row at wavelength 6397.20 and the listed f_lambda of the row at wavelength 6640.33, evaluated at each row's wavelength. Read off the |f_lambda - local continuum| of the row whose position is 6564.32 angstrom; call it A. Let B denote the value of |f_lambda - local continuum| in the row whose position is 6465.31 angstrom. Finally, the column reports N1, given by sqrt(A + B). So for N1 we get 3.2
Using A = 7.6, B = 2.6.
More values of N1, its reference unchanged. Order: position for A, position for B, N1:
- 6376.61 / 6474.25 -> 1.5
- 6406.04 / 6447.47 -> 0.6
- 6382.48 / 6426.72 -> 1.2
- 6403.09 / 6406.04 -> 1.6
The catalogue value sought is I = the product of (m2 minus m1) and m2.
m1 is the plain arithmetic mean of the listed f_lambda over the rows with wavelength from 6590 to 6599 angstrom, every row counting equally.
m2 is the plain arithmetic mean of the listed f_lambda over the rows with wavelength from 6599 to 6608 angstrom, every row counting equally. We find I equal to 31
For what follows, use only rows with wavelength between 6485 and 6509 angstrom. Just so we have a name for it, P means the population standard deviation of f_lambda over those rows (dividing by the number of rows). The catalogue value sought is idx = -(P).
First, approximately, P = 1.79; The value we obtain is -1.8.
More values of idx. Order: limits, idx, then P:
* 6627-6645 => -0.7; 0.70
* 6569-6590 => -0.9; 0.92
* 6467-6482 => -0.9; 0.86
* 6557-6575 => -3.1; 3.12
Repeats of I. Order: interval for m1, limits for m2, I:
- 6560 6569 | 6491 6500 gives 143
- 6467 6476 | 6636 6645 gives 5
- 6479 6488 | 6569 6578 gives -71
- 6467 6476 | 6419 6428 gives 13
